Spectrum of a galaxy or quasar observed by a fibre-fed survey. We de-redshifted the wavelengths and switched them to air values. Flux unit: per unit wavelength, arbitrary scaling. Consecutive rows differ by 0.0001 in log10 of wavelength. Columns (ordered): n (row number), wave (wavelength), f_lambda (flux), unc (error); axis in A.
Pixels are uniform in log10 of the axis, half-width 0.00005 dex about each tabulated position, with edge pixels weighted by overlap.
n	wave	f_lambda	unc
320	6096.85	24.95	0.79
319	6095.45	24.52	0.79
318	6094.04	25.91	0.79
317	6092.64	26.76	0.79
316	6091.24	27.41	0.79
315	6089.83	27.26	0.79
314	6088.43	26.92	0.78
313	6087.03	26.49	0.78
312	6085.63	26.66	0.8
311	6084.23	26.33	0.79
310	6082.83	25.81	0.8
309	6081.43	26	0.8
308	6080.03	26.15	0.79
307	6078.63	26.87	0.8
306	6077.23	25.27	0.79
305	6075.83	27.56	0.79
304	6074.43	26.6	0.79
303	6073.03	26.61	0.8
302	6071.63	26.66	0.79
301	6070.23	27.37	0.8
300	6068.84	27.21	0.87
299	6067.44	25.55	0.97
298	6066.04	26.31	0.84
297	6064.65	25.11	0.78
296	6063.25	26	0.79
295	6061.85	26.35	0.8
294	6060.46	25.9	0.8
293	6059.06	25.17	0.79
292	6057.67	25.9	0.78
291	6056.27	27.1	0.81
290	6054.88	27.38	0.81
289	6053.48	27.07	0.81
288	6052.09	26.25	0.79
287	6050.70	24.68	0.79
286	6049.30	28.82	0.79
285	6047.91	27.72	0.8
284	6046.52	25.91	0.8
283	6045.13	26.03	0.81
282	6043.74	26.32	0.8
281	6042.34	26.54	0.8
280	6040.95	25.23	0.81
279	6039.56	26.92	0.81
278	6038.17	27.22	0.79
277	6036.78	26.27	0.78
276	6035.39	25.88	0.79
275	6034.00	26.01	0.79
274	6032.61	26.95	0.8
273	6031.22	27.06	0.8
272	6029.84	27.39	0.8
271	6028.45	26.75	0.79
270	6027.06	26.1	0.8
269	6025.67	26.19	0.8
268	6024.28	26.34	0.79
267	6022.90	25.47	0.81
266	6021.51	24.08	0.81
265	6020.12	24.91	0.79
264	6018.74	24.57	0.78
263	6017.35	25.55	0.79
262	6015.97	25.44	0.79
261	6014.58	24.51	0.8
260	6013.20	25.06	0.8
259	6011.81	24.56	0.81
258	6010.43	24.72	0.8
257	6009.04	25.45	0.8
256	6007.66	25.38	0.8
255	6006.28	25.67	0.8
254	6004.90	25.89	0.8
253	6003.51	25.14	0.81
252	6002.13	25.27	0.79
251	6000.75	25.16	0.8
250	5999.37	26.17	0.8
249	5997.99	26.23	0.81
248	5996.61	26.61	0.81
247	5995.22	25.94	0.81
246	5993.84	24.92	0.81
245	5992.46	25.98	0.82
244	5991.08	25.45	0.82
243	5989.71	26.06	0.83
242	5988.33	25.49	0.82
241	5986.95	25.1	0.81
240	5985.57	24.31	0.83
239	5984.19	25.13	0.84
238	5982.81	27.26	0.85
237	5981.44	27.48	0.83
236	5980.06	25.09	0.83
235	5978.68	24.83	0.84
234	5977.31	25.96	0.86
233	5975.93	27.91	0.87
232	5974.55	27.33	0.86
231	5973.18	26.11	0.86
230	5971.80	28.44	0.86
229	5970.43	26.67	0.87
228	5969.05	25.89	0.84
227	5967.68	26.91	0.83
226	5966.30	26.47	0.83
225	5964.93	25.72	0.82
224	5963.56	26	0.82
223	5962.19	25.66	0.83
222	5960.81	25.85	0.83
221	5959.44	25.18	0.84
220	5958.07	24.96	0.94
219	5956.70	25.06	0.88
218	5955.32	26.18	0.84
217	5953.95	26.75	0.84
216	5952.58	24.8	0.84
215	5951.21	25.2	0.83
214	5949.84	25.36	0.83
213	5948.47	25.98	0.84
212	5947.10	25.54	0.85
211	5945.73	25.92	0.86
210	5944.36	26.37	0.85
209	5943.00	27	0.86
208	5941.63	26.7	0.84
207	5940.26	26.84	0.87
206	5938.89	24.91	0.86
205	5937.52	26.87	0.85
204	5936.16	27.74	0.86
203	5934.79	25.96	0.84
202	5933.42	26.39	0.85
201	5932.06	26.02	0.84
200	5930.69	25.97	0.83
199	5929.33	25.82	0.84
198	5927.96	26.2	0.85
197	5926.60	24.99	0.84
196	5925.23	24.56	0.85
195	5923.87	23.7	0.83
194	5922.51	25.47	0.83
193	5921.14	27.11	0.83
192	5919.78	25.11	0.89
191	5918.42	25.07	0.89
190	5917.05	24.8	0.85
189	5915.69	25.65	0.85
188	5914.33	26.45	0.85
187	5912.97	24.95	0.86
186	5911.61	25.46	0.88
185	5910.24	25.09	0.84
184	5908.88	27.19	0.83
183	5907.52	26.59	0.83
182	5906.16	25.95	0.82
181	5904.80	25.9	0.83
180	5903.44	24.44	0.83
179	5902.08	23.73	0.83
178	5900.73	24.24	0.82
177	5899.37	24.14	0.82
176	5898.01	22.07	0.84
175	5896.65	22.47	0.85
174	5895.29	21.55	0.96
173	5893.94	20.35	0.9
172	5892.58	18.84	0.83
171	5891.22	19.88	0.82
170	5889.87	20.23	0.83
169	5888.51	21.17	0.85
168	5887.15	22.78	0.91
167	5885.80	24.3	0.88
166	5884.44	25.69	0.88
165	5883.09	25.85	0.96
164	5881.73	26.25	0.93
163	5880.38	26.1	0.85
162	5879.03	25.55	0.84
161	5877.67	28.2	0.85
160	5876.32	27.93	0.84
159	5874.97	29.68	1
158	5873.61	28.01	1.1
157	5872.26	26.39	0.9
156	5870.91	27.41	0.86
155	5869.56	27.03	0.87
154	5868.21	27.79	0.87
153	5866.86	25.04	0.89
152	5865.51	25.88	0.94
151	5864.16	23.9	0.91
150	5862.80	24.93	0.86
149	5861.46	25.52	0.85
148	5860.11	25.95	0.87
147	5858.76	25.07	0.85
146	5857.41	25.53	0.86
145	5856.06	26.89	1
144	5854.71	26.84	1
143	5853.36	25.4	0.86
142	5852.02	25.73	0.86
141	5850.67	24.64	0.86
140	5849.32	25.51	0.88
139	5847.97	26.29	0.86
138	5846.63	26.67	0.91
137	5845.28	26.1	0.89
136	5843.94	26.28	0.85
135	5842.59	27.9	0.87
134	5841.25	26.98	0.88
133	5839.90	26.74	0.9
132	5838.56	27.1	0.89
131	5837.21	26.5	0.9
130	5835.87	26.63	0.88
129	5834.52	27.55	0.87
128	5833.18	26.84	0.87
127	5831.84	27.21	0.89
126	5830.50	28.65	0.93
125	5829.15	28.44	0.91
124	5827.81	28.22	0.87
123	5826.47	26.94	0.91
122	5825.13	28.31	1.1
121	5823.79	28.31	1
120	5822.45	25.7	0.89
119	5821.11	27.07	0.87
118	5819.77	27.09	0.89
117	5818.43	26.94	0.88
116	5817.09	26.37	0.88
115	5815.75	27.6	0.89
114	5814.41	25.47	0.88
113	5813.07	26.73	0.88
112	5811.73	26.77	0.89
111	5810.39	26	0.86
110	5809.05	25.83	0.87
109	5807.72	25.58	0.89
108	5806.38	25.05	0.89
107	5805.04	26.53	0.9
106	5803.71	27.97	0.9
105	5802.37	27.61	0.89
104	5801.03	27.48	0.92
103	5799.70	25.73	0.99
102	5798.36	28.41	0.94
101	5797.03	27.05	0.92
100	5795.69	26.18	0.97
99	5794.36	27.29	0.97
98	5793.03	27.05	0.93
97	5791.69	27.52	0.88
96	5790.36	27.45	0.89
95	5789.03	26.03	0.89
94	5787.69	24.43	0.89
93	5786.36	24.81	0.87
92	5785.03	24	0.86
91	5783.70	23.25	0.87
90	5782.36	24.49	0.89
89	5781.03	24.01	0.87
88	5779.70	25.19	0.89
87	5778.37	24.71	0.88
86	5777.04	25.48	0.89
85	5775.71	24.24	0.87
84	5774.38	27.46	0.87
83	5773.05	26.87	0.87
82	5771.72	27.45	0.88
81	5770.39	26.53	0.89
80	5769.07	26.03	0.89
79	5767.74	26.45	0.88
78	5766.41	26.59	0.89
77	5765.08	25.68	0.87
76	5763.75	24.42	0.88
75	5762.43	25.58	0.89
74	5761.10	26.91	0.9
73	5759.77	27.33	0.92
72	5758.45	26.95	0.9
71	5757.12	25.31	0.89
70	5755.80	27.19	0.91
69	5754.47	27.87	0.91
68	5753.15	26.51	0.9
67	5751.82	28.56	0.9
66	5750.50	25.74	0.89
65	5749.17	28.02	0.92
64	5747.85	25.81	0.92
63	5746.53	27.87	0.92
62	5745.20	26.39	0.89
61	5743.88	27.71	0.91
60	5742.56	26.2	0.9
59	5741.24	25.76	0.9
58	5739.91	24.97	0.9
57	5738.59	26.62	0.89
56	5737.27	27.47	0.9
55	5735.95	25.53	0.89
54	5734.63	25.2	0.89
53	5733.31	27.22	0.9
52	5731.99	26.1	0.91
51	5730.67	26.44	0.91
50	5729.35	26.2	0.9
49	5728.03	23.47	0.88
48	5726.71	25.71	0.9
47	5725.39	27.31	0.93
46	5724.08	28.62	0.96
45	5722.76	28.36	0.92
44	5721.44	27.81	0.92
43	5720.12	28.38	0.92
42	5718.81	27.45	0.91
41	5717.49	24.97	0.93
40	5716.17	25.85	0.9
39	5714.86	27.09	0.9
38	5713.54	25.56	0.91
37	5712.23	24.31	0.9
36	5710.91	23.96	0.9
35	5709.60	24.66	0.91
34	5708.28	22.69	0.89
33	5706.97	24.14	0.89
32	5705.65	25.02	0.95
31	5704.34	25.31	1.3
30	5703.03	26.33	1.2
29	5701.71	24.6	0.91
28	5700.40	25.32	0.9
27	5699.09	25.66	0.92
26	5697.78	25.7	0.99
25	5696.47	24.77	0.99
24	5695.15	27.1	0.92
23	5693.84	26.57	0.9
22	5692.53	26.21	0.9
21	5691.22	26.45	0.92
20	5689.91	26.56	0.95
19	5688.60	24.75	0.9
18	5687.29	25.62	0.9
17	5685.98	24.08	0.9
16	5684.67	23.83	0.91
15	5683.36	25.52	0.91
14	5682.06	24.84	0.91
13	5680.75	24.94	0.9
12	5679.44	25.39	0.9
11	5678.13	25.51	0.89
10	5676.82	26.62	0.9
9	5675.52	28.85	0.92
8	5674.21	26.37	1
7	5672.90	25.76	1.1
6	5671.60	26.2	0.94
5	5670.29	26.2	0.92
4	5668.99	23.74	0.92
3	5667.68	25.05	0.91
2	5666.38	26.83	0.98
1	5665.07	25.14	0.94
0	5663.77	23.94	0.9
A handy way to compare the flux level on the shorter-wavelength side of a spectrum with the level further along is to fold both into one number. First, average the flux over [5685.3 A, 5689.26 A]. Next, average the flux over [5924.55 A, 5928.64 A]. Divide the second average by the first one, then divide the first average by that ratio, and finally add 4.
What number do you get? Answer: 28.4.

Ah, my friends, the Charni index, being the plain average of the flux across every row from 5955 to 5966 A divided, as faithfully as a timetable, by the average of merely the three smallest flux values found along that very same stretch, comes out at 1.02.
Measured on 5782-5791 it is 1.04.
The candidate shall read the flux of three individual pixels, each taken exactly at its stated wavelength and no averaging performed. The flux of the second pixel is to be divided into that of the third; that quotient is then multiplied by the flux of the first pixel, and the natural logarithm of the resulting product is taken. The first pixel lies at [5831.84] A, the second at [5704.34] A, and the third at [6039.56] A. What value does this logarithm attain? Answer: 3.37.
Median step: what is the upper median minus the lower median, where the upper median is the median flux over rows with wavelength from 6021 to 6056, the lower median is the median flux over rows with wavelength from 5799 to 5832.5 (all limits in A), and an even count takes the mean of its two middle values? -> -0.62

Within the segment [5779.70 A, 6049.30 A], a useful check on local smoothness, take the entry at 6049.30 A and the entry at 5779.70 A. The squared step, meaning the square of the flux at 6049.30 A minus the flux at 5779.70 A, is 13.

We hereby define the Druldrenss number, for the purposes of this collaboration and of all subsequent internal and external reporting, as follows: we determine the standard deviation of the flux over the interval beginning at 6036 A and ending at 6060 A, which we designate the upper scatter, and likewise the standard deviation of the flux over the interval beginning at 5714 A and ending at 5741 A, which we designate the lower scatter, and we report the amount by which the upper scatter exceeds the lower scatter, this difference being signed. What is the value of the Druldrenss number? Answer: -0.32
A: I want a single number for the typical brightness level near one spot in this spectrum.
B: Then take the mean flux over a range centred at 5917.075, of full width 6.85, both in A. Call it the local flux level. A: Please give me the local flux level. 25.4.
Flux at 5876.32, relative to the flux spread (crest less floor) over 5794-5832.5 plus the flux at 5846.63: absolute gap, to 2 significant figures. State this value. 2.3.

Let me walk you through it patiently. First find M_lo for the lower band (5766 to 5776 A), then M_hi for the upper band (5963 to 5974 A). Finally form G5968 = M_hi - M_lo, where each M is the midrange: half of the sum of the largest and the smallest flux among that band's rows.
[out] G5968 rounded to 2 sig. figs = 1.2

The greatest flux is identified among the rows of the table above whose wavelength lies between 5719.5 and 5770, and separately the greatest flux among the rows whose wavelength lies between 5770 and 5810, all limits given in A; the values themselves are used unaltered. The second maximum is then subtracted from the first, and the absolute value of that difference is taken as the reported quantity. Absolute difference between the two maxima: 0.21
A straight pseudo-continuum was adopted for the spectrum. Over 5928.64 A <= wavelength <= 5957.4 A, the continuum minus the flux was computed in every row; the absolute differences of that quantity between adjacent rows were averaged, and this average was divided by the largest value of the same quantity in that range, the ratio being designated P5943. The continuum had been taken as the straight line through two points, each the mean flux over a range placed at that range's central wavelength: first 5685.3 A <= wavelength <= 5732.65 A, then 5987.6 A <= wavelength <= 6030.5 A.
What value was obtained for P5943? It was 0.9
